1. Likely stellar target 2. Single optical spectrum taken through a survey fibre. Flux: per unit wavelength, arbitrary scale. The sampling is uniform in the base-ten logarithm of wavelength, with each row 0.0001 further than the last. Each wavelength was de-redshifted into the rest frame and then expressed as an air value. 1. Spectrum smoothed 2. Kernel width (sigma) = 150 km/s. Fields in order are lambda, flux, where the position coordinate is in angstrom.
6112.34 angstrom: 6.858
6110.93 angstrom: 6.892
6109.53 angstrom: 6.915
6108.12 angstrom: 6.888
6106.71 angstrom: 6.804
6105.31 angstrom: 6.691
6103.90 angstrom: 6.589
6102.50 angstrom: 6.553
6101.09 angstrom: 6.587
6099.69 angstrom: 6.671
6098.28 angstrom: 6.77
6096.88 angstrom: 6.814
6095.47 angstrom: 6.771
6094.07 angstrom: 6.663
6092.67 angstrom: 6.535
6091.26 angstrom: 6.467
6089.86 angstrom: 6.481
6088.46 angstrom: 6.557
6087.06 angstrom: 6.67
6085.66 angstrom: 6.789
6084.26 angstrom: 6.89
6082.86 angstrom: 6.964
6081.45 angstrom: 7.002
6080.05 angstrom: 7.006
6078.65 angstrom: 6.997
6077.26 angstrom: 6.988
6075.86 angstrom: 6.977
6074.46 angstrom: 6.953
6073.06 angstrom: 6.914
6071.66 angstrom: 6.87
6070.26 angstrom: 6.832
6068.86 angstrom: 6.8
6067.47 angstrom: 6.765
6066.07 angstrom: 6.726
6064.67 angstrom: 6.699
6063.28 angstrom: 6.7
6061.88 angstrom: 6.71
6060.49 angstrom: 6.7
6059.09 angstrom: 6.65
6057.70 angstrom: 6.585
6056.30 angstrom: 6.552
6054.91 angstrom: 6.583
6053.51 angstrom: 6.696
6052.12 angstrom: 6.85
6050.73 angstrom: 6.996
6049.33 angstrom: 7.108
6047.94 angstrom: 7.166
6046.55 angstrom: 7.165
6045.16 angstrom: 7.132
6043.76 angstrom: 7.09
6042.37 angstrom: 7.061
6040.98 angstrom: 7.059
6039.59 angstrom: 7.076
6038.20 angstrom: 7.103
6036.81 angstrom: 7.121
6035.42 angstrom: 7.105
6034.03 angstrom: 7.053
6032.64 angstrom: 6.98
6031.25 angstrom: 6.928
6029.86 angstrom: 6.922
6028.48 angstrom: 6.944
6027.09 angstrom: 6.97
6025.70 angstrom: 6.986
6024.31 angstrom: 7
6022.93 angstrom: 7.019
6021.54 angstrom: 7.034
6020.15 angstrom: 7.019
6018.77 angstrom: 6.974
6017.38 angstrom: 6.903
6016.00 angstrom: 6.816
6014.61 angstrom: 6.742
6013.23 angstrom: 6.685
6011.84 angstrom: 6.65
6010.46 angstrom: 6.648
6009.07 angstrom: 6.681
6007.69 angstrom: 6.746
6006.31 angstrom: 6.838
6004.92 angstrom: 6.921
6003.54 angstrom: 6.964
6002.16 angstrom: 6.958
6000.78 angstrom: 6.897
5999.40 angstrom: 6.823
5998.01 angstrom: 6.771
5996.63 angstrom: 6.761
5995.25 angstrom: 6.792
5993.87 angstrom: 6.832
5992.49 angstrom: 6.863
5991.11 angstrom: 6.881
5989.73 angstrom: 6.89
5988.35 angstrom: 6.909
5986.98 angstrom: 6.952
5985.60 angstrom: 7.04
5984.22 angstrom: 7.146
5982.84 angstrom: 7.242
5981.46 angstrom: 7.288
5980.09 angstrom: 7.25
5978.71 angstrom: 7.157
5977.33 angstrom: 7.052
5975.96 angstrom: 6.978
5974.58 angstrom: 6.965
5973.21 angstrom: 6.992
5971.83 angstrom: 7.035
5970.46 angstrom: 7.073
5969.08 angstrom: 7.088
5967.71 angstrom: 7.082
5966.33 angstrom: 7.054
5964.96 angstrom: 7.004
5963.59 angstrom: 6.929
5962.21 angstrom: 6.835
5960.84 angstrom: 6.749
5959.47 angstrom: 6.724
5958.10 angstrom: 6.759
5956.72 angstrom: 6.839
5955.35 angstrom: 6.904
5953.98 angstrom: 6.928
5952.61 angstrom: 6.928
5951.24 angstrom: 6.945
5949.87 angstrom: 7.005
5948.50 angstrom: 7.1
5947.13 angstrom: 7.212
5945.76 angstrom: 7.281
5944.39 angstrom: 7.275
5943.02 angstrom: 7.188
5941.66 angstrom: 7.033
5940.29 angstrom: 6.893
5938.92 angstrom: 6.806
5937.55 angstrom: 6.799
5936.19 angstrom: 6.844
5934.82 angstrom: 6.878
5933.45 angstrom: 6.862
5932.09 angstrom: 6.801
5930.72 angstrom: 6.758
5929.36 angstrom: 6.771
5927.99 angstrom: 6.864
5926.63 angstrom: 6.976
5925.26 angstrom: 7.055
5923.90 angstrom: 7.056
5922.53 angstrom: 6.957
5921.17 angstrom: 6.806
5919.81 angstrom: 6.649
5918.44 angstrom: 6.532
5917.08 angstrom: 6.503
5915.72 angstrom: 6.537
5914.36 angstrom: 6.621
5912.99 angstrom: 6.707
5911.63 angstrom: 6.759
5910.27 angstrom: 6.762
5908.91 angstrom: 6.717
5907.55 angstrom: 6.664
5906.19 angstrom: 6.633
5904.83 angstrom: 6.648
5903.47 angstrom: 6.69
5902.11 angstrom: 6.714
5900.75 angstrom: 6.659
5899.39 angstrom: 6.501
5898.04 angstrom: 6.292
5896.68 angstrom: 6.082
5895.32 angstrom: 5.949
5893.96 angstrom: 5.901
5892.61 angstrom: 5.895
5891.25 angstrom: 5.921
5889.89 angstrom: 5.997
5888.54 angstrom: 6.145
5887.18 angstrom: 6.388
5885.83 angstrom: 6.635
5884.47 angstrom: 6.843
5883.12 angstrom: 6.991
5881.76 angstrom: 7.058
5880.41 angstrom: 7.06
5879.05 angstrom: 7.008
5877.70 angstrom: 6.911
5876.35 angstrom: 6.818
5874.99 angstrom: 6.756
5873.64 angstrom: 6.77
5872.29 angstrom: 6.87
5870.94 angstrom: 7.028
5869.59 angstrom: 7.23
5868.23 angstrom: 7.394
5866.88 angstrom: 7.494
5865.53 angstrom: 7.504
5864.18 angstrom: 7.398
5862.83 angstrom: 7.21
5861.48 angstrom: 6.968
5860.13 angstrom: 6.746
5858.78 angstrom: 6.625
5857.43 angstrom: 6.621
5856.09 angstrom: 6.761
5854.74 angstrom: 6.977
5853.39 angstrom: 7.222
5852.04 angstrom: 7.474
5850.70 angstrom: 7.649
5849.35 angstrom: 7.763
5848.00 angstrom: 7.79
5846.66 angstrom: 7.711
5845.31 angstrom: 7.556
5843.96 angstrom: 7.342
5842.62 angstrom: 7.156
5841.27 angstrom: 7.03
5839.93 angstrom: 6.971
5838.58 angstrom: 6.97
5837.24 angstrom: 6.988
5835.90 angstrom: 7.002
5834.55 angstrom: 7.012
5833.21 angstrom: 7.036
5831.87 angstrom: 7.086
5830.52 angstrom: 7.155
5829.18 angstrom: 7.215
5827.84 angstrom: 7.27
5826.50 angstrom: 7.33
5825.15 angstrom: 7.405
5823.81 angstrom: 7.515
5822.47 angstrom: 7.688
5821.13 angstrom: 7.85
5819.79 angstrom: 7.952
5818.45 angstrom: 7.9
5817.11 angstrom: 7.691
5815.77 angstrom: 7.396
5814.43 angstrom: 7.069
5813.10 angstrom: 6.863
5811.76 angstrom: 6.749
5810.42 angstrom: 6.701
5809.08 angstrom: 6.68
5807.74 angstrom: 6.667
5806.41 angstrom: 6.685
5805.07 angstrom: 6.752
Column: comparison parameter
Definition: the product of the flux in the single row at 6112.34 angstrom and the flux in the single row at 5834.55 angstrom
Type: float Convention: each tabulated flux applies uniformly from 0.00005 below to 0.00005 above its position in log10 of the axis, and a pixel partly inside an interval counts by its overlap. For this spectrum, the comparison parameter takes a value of 48.1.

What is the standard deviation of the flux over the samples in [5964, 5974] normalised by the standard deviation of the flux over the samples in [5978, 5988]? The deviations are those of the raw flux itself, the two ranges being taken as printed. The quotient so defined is 0.3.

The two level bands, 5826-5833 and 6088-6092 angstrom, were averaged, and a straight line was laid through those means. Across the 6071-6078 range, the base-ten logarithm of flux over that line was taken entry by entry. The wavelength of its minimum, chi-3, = 6071.66 angstrom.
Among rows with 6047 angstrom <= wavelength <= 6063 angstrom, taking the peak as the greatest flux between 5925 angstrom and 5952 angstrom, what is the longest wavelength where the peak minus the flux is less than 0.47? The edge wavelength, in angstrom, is 6052.12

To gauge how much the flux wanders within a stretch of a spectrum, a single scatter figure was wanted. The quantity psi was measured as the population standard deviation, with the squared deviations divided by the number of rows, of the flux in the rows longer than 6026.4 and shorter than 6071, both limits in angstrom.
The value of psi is 0.19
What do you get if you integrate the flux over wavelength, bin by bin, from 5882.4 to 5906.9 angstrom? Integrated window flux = 156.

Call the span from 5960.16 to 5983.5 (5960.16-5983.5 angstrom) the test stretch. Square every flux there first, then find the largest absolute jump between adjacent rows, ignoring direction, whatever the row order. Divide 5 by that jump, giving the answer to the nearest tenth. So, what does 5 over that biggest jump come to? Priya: 3.4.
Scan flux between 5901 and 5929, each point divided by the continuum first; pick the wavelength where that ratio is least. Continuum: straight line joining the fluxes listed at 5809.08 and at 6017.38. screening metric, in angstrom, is 5917.08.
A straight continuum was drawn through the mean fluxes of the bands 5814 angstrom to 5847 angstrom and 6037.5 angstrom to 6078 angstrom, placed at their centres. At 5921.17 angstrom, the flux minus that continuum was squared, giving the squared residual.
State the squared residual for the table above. 0.12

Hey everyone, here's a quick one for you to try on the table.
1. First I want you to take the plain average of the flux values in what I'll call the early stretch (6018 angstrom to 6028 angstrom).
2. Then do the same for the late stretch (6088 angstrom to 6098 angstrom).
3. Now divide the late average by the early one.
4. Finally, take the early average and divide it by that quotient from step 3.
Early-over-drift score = 7.4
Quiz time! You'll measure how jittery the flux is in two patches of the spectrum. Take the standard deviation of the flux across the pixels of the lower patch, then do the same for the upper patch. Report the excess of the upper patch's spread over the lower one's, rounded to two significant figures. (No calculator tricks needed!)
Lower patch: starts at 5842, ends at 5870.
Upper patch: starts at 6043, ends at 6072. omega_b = -0.16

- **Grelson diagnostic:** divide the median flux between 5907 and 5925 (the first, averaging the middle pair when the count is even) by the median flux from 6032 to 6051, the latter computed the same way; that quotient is 0.95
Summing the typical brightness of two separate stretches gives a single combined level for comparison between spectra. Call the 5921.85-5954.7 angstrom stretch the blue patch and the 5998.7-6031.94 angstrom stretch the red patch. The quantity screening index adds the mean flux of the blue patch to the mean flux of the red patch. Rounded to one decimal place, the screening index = 13.8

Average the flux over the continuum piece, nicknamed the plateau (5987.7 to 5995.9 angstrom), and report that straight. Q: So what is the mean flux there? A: 6.86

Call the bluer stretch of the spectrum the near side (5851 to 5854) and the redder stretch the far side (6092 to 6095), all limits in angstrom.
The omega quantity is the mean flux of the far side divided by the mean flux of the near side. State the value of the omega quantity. 0.90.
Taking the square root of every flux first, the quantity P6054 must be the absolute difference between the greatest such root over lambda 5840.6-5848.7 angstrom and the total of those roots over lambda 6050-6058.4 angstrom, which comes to 12.8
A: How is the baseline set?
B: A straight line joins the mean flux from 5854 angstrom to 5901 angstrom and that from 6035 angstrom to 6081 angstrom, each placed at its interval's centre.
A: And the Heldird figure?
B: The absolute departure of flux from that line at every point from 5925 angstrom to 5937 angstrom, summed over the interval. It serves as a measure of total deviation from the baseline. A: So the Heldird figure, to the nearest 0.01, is 0.86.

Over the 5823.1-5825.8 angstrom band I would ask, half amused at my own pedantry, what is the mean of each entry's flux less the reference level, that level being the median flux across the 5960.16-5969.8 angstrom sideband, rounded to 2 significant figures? 0.46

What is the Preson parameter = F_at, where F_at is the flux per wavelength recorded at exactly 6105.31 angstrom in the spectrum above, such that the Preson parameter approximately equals 6.691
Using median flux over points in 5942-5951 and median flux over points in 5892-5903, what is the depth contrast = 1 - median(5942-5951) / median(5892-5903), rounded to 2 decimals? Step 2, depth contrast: -0.16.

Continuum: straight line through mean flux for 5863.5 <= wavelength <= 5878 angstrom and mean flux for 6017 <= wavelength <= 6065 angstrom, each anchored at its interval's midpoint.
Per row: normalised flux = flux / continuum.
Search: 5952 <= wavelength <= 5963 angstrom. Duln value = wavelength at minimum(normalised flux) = 5959.47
